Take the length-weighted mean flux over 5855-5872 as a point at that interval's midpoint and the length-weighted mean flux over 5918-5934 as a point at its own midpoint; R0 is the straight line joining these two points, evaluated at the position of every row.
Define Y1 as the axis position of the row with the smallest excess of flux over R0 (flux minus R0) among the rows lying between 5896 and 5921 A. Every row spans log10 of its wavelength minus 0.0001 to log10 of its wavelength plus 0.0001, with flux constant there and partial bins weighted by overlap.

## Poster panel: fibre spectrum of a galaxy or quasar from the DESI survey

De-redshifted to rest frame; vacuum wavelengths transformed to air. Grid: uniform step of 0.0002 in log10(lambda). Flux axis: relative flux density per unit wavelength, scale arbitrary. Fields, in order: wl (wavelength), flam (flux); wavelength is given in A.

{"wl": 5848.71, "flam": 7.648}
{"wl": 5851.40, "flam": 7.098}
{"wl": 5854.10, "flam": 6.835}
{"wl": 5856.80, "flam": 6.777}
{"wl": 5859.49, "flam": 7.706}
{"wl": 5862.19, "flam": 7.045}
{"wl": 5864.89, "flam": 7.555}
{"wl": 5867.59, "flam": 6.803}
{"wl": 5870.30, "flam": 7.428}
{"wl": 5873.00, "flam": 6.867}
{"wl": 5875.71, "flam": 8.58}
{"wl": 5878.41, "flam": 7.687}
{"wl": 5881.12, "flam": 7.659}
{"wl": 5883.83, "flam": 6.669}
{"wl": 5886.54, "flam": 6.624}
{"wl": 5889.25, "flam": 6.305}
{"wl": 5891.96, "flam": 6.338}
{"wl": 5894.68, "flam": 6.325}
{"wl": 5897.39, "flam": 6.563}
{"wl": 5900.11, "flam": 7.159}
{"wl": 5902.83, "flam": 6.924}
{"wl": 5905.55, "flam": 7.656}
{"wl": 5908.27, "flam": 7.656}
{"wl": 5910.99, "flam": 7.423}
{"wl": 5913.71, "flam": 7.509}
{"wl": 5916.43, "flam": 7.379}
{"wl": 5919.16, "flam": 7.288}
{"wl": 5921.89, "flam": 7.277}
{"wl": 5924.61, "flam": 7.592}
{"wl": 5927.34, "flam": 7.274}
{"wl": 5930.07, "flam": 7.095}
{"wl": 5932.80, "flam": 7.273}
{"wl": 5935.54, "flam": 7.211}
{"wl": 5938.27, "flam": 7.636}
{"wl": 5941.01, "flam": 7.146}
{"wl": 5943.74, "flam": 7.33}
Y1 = 5897.39 A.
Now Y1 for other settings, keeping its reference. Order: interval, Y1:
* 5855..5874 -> 5856.80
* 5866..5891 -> 5889.25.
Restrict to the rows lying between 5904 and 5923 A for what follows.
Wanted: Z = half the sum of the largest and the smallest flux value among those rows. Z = 7.47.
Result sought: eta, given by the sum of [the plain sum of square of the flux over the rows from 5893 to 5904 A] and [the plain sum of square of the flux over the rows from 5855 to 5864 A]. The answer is 337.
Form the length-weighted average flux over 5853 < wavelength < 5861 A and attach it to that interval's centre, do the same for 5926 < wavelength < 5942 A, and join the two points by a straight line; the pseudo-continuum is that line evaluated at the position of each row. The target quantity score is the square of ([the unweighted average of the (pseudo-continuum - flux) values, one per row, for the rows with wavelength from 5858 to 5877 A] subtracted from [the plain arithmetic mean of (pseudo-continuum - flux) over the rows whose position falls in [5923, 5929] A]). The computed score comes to 0.0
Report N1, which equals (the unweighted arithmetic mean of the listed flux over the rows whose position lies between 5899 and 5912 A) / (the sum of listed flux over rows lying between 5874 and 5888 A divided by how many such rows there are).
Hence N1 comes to 0.99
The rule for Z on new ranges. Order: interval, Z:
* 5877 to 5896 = 7.00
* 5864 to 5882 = 7.69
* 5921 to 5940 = 7.37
